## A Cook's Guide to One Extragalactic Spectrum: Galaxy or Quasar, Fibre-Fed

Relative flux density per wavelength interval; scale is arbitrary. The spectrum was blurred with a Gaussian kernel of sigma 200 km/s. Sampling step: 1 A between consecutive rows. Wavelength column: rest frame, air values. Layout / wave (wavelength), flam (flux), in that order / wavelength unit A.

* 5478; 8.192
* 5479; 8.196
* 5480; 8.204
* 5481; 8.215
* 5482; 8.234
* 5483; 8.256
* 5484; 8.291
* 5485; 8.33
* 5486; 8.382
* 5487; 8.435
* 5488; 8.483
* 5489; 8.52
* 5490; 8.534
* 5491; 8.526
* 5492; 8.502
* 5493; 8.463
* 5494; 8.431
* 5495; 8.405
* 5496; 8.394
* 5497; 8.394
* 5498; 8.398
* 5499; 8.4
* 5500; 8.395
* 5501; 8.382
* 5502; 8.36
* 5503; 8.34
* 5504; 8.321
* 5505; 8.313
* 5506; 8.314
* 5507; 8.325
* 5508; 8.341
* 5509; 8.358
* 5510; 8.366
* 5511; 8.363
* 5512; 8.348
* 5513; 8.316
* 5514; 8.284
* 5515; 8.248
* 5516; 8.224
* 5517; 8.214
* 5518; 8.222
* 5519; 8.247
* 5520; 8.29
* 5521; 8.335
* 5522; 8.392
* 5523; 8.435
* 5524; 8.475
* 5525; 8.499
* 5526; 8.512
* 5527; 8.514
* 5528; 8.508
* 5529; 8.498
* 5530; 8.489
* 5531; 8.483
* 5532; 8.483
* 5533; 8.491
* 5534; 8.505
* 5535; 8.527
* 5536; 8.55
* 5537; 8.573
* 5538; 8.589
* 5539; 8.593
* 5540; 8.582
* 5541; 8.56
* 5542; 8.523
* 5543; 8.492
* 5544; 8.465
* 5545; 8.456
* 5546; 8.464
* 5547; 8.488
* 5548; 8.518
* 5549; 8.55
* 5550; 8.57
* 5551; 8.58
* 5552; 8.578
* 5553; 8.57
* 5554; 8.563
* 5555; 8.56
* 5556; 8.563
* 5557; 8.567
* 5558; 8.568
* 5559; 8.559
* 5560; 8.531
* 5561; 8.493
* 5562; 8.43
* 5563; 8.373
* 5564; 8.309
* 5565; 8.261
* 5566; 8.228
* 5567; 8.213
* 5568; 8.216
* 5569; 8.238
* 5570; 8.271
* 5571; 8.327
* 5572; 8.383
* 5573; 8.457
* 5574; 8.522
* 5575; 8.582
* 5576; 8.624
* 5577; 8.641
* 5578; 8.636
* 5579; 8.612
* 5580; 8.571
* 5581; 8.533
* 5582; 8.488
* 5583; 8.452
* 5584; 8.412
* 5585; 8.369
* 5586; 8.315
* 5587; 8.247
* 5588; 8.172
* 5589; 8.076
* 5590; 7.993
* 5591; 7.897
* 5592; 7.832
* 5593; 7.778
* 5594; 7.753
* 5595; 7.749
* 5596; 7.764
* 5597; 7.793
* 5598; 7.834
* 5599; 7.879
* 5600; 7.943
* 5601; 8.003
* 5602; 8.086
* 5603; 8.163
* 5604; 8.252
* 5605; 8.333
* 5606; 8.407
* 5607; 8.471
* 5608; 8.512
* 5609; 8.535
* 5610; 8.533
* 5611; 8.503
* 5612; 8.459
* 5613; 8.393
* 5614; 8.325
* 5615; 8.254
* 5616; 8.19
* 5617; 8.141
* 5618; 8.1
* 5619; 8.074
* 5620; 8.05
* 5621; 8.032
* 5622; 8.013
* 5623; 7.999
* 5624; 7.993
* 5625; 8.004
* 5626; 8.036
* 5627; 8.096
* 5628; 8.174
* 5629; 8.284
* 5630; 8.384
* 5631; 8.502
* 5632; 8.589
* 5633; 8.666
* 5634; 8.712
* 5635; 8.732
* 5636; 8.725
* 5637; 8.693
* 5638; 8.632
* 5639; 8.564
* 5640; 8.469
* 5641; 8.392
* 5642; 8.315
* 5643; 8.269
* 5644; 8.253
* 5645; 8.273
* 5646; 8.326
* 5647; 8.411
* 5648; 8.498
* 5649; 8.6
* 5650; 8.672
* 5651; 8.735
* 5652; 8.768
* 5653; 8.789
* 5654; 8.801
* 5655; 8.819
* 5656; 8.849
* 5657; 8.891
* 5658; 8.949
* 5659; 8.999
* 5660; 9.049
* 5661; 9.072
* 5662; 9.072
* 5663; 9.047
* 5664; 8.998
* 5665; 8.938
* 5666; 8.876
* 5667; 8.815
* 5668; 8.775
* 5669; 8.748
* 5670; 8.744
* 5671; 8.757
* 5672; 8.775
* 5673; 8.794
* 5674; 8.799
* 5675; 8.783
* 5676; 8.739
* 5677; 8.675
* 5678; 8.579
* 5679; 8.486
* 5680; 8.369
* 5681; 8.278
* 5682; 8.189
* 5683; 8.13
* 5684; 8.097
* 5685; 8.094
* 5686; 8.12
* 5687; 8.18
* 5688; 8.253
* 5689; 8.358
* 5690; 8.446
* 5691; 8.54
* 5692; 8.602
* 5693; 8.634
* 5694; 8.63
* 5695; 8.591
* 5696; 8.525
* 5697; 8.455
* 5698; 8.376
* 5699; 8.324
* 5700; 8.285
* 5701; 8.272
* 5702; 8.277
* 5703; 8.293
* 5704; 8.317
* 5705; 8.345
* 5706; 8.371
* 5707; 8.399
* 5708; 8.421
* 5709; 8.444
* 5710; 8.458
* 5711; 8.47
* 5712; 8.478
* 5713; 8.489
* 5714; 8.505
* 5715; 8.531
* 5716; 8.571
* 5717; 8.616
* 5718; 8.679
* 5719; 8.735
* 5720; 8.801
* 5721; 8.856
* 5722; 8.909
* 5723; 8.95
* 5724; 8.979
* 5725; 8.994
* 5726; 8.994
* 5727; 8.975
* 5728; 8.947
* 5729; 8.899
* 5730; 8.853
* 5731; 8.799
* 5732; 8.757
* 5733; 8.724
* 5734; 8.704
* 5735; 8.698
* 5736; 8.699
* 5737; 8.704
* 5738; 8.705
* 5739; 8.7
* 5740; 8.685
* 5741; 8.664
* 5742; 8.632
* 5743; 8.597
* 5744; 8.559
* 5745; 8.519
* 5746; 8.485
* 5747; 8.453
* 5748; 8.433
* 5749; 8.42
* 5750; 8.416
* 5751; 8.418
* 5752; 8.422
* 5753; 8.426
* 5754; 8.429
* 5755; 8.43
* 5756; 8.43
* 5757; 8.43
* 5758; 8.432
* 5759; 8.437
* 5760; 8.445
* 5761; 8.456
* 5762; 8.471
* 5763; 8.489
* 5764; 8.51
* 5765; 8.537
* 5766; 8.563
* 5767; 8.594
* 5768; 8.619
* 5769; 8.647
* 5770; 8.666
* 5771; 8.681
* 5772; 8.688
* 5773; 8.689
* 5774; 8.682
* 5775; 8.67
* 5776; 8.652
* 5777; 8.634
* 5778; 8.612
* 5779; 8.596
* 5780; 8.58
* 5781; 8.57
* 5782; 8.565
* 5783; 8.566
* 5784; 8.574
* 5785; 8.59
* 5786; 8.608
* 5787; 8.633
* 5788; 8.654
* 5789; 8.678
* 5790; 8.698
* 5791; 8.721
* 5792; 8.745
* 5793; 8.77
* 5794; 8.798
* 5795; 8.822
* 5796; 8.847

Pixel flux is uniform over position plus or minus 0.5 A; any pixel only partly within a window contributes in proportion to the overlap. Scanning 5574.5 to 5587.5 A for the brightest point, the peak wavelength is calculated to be 5577 A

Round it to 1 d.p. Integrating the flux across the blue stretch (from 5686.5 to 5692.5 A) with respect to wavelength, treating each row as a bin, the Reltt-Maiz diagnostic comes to 50.4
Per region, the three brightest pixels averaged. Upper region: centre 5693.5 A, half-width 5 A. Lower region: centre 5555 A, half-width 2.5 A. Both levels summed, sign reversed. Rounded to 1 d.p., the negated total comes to -17.2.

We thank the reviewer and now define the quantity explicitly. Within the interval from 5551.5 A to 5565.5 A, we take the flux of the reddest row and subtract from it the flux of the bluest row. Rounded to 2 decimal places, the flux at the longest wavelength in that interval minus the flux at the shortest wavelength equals -0.32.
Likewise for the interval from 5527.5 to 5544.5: -0.04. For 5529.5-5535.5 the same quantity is 0.04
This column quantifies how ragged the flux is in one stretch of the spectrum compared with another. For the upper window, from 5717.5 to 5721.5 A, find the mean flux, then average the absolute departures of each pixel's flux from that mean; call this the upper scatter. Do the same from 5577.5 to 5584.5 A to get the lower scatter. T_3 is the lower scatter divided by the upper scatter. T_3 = 1.1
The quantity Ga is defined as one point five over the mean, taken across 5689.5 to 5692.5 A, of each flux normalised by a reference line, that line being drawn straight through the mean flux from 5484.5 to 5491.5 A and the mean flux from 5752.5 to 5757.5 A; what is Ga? 1.48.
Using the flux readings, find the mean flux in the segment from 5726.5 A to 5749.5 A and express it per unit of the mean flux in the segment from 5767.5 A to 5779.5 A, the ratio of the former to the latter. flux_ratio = 1.00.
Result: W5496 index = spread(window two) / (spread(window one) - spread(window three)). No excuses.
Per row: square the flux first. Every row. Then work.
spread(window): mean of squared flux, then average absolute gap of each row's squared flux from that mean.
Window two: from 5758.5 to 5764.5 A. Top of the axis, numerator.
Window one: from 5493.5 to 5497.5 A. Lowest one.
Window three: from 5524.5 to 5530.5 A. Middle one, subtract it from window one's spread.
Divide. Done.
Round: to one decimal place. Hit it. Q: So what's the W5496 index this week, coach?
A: 5.0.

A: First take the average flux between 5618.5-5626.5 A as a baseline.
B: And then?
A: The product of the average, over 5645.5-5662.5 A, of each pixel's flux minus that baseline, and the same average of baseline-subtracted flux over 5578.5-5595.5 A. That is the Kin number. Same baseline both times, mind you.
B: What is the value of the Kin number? 0.13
